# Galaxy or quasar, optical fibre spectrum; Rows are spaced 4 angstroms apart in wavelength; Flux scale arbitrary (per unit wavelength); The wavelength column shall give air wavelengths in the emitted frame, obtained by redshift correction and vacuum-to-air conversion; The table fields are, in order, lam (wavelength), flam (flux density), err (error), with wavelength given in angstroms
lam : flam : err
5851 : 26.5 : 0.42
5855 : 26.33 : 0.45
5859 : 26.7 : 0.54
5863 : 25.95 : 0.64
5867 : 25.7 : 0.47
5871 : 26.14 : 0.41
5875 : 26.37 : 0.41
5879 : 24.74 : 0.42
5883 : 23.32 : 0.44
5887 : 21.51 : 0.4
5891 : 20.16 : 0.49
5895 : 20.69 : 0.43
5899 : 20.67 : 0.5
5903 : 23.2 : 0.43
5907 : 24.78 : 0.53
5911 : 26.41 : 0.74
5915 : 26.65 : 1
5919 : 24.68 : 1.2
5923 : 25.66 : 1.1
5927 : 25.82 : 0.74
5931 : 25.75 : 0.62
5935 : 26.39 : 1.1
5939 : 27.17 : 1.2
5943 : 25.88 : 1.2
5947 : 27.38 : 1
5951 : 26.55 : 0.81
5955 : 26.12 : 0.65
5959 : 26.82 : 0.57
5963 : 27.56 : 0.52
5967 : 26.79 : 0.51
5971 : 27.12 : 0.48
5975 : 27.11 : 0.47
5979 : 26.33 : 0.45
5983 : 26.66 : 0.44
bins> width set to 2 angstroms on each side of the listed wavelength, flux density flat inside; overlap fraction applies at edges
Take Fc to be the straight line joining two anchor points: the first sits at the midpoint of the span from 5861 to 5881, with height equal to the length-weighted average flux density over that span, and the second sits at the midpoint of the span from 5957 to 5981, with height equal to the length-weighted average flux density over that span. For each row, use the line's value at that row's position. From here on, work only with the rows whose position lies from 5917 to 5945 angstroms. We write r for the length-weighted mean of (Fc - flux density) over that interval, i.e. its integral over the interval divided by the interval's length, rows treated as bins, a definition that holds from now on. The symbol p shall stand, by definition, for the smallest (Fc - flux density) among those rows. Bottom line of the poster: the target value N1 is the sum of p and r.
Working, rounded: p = -0.6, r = 0.6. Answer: 0.02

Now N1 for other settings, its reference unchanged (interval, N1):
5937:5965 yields -0.73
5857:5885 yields -0.84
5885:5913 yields 3.48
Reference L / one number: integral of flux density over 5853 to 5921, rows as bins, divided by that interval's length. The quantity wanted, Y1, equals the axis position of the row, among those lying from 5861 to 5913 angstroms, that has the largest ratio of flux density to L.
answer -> 5911 angstroms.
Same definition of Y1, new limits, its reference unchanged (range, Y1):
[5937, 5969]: 5963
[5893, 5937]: 5915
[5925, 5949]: 5947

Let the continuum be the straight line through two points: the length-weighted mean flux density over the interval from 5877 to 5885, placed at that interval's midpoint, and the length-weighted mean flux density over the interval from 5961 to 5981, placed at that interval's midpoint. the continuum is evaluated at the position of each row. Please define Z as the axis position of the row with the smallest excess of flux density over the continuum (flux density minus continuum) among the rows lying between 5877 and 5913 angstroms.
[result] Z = 5891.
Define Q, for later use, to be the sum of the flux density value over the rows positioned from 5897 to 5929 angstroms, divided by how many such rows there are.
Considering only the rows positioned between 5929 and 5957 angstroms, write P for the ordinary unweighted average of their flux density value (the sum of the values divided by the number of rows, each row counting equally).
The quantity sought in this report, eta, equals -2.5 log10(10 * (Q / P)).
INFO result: -2.43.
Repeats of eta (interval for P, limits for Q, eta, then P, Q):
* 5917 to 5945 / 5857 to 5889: -2.46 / 25.9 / 25.1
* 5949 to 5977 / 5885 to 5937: -2.38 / 26.9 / 24.0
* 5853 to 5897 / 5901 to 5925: -2.54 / 24.3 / 25.2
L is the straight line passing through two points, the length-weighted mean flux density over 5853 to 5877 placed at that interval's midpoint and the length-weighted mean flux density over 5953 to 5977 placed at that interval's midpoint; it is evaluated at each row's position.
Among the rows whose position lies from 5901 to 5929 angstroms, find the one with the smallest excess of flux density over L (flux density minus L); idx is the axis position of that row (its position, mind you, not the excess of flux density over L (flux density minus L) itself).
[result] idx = 5903 angstroms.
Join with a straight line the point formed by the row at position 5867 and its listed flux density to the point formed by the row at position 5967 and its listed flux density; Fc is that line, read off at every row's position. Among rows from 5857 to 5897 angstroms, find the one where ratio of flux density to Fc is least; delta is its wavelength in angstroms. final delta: 5891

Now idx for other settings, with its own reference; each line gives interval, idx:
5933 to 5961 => 5943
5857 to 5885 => 5883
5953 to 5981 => 5955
